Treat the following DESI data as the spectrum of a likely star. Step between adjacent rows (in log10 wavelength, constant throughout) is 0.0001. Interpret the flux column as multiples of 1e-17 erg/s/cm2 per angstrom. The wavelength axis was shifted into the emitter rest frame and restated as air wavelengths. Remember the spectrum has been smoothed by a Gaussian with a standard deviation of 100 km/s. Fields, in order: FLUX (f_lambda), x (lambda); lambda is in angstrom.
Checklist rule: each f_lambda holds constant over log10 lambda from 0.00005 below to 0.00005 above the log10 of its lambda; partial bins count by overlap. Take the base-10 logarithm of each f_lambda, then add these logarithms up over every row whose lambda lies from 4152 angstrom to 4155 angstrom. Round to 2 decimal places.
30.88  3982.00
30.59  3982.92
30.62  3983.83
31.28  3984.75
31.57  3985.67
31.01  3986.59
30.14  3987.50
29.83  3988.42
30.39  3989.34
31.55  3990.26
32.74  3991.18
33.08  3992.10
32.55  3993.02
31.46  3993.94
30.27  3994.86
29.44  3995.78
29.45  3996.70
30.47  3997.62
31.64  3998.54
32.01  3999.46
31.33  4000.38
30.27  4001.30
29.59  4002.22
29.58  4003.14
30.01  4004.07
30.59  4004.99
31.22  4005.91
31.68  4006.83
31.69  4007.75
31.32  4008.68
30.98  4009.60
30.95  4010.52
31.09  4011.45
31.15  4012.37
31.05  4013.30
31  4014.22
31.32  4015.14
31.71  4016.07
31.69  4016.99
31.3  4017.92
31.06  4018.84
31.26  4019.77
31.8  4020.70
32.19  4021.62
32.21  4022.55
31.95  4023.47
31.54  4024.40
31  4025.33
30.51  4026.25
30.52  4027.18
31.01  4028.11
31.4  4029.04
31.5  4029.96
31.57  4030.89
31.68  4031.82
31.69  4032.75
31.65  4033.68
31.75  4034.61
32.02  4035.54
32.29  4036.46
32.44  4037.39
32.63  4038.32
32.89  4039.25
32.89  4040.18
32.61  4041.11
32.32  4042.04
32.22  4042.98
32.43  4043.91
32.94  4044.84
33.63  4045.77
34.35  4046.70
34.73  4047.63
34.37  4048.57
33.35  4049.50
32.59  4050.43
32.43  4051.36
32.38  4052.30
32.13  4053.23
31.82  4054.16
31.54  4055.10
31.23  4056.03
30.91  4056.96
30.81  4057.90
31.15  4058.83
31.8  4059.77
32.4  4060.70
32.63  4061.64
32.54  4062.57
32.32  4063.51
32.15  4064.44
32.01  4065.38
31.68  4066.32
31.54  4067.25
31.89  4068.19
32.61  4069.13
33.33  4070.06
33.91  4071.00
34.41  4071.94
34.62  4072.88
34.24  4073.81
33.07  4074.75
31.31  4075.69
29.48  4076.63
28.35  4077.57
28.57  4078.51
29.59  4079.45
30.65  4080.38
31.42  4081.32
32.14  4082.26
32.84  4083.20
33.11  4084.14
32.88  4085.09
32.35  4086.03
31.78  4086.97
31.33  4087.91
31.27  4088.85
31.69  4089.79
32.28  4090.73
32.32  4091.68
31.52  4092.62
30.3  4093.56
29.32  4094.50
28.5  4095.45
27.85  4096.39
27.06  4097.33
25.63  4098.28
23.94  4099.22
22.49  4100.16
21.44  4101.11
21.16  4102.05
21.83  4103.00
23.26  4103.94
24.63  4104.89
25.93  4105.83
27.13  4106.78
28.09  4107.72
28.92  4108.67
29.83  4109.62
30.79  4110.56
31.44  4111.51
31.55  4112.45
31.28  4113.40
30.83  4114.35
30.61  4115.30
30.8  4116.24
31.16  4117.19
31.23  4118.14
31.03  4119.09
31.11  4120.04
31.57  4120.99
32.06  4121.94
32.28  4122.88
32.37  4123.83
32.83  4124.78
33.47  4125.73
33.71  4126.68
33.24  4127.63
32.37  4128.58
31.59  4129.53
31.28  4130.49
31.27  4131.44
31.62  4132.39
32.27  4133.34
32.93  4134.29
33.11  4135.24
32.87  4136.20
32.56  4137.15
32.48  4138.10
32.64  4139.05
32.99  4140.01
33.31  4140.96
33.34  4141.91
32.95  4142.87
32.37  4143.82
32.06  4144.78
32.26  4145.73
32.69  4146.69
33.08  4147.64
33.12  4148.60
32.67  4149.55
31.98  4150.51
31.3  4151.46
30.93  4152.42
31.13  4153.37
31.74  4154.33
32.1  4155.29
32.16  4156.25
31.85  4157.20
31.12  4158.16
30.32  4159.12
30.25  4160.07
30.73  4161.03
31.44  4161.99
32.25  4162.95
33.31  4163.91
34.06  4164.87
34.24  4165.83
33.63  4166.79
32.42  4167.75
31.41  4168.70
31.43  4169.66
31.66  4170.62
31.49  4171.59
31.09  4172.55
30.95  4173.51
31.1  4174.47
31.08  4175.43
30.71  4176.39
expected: 4.49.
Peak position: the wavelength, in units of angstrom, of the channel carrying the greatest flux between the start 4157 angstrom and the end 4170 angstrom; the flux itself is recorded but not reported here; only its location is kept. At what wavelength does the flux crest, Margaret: 4165.83 angstrom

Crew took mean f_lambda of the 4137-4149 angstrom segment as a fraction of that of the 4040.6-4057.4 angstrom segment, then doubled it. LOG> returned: 2.01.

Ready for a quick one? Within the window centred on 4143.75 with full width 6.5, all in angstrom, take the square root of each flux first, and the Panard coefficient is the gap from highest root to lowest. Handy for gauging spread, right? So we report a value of 0.11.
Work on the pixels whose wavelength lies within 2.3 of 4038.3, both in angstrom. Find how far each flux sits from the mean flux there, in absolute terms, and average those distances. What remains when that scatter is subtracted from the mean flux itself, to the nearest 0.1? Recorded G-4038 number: 32.4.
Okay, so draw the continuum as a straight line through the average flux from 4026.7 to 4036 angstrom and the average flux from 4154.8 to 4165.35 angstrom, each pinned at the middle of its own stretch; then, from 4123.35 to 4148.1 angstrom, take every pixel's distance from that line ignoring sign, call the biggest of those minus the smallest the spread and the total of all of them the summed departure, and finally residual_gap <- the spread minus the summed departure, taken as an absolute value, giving 23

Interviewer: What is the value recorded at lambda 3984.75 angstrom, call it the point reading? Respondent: 31.28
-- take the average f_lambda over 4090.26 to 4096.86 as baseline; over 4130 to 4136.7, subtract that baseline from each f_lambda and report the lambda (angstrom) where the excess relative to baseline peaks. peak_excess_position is 4135.24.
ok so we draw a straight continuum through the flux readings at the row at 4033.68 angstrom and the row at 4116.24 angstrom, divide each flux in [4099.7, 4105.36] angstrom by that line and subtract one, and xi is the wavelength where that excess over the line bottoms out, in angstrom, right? 4102.05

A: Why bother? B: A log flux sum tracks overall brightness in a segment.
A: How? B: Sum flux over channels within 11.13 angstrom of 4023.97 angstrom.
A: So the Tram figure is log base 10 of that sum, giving 2.88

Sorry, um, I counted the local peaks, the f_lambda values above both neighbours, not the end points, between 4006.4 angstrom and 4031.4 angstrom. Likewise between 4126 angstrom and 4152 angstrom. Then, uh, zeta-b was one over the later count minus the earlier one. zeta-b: -1.0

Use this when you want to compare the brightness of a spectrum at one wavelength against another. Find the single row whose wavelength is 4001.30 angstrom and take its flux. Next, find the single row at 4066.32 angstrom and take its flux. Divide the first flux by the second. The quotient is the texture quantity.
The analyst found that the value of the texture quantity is 0.96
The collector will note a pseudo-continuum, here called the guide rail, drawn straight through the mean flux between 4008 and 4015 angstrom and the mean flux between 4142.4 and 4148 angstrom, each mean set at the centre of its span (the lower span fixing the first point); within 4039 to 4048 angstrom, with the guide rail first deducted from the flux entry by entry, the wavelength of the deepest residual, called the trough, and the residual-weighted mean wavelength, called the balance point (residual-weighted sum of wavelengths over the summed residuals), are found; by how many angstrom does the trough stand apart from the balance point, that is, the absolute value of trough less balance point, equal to 1.4 angstrom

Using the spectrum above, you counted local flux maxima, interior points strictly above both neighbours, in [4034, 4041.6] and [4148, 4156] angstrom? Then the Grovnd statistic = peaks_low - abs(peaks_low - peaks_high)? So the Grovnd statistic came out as 0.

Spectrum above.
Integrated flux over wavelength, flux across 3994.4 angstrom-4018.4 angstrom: 741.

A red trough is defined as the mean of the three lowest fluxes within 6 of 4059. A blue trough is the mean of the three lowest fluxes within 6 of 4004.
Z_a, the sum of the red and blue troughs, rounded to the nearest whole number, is 61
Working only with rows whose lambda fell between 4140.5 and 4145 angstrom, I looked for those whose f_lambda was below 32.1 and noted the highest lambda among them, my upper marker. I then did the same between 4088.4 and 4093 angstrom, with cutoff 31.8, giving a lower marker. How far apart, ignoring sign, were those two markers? 52.2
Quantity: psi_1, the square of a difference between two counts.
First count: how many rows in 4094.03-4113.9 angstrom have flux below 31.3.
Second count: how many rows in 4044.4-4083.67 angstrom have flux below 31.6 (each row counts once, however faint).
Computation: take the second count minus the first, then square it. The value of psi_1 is 36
